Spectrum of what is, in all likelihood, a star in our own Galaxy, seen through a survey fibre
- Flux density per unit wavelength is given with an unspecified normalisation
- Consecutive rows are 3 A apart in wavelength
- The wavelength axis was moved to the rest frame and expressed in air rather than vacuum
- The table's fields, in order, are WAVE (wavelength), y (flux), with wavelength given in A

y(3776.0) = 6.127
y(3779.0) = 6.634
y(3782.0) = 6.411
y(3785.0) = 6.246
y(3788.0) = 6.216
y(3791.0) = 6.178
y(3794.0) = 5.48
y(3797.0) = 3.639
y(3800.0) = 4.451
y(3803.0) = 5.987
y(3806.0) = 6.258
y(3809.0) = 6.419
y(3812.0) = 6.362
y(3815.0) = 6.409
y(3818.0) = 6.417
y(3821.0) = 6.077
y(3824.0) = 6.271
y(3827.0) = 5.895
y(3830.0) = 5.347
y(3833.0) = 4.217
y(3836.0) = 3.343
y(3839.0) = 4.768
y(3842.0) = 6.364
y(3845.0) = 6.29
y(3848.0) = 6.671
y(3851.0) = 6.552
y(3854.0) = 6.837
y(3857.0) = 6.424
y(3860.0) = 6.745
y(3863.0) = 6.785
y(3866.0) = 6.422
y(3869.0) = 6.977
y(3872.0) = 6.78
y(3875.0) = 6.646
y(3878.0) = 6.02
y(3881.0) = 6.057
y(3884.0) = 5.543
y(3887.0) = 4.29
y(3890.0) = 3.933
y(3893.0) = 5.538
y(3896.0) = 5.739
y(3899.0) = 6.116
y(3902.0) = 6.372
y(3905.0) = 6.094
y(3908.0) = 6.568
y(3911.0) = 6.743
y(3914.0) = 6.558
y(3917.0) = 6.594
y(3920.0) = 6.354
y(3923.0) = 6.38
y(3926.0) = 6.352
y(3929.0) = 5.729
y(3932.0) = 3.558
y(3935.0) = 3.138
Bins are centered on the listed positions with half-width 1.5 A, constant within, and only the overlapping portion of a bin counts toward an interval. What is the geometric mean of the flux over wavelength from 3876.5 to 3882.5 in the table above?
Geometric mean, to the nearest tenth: 6.0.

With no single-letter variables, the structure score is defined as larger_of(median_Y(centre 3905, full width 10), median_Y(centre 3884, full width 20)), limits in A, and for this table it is 6.37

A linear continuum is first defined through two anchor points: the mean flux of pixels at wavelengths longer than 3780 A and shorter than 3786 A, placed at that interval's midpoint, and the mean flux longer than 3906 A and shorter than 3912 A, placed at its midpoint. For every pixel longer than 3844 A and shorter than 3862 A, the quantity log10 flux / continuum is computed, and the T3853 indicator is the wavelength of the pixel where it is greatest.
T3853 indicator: 3854.0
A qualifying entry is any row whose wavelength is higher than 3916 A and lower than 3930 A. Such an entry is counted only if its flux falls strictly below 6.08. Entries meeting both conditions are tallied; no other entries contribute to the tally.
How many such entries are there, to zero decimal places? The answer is 1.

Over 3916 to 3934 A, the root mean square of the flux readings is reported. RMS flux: 5.9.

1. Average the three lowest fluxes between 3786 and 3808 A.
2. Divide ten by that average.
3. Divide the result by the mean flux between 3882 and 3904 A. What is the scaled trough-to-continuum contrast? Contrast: 0.41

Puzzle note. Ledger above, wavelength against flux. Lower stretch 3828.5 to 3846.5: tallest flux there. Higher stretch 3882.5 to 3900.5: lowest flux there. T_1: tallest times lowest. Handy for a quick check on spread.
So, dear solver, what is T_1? 25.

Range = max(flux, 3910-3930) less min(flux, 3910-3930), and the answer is 1.0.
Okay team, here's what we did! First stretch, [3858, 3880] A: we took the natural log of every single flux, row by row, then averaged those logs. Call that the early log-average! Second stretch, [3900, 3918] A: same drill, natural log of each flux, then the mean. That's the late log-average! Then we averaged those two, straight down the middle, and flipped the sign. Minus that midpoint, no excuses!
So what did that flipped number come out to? -1.88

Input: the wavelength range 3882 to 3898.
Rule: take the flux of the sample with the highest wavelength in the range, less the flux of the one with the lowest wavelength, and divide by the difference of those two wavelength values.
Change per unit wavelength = 0.016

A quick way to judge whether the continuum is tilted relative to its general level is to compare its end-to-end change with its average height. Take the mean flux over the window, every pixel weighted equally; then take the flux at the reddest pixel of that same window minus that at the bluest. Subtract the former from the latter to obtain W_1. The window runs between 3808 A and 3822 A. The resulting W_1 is -6.7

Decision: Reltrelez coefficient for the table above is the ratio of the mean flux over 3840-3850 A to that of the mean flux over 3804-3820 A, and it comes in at 1.0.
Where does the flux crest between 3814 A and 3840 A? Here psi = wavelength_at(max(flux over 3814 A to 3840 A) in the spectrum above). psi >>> 3818.0 A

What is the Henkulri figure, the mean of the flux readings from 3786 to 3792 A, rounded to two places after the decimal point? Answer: 6.20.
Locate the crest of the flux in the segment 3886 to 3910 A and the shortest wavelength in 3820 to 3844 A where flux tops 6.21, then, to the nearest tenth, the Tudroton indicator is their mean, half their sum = 3866.0 A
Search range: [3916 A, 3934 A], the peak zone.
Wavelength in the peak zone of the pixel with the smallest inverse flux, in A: 3917.0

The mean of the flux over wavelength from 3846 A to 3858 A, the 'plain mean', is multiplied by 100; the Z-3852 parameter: 662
